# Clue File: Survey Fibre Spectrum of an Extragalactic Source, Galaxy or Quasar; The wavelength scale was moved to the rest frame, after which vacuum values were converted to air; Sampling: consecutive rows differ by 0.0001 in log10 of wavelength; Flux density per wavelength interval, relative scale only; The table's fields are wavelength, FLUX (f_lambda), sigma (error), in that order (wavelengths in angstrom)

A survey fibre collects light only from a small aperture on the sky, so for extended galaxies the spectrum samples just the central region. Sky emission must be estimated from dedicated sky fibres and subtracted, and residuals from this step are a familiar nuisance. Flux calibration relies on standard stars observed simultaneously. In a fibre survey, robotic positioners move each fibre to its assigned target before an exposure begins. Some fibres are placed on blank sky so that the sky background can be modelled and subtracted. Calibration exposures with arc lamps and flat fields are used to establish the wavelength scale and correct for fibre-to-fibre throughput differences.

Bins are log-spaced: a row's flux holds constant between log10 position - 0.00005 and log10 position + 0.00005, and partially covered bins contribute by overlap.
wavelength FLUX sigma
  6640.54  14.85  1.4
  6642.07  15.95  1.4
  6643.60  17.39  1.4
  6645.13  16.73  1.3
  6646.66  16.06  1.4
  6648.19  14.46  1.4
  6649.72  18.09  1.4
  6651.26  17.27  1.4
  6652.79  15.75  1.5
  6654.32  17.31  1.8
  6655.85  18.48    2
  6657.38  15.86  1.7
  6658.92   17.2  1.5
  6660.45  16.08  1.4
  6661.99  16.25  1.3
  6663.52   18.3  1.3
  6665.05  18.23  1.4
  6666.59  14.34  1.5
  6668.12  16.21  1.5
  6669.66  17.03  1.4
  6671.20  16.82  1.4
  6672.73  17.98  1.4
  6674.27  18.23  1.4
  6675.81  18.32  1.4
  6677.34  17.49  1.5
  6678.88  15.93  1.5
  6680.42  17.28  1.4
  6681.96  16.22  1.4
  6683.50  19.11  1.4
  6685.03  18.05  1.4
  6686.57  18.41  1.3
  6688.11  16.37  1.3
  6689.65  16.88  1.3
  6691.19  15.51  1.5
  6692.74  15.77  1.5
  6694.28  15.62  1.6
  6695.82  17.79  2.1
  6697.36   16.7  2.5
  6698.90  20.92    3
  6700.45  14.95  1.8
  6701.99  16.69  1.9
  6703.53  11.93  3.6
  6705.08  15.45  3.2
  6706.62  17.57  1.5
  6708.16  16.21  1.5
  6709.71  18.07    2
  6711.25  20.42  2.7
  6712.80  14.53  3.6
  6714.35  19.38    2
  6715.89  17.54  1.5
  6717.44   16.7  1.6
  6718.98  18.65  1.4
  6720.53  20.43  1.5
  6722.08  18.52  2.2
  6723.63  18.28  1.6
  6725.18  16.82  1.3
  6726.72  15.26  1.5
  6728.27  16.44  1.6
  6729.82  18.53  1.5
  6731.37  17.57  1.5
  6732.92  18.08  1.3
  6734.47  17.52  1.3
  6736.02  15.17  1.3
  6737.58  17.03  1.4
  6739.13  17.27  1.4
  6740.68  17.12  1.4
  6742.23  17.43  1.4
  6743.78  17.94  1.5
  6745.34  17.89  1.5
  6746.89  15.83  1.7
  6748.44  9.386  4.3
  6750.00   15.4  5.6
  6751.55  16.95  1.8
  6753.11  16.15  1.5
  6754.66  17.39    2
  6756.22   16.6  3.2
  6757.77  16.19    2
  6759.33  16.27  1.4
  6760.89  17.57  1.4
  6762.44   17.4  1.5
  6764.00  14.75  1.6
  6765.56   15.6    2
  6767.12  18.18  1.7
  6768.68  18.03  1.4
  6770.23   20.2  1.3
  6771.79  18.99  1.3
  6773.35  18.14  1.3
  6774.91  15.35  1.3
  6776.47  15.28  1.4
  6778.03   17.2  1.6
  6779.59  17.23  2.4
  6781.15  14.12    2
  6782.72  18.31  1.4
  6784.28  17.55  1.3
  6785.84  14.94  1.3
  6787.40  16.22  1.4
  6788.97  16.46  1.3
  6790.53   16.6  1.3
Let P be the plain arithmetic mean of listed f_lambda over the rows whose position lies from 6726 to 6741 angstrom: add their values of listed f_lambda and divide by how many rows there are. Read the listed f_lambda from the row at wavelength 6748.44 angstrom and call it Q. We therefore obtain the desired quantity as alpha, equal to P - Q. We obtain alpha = 7.6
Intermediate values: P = 17.0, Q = 9.386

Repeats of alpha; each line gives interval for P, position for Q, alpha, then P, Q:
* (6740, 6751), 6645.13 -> -0.9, 15.9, 16.73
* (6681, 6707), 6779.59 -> -0.5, 16.7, 17.23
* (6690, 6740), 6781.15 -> 3.0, 17.1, 14.12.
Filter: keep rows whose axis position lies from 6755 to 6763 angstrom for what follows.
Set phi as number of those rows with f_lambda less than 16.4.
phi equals 2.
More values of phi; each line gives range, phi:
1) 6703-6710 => 3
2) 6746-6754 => 4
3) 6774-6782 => 3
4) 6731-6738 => 1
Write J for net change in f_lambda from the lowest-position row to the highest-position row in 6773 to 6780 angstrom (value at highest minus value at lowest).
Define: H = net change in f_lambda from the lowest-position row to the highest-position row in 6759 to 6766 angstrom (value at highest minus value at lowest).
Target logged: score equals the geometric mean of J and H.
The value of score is 0.78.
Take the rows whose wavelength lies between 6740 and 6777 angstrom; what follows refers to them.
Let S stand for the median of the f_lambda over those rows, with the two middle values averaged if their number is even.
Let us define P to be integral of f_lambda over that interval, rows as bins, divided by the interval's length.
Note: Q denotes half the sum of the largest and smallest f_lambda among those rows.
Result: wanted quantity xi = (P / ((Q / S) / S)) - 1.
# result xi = 326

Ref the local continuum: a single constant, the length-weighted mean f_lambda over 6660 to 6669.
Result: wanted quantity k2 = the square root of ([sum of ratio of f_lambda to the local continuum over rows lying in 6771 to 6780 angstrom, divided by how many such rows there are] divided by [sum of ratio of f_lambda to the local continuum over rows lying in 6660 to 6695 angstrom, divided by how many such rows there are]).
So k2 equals 1.00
